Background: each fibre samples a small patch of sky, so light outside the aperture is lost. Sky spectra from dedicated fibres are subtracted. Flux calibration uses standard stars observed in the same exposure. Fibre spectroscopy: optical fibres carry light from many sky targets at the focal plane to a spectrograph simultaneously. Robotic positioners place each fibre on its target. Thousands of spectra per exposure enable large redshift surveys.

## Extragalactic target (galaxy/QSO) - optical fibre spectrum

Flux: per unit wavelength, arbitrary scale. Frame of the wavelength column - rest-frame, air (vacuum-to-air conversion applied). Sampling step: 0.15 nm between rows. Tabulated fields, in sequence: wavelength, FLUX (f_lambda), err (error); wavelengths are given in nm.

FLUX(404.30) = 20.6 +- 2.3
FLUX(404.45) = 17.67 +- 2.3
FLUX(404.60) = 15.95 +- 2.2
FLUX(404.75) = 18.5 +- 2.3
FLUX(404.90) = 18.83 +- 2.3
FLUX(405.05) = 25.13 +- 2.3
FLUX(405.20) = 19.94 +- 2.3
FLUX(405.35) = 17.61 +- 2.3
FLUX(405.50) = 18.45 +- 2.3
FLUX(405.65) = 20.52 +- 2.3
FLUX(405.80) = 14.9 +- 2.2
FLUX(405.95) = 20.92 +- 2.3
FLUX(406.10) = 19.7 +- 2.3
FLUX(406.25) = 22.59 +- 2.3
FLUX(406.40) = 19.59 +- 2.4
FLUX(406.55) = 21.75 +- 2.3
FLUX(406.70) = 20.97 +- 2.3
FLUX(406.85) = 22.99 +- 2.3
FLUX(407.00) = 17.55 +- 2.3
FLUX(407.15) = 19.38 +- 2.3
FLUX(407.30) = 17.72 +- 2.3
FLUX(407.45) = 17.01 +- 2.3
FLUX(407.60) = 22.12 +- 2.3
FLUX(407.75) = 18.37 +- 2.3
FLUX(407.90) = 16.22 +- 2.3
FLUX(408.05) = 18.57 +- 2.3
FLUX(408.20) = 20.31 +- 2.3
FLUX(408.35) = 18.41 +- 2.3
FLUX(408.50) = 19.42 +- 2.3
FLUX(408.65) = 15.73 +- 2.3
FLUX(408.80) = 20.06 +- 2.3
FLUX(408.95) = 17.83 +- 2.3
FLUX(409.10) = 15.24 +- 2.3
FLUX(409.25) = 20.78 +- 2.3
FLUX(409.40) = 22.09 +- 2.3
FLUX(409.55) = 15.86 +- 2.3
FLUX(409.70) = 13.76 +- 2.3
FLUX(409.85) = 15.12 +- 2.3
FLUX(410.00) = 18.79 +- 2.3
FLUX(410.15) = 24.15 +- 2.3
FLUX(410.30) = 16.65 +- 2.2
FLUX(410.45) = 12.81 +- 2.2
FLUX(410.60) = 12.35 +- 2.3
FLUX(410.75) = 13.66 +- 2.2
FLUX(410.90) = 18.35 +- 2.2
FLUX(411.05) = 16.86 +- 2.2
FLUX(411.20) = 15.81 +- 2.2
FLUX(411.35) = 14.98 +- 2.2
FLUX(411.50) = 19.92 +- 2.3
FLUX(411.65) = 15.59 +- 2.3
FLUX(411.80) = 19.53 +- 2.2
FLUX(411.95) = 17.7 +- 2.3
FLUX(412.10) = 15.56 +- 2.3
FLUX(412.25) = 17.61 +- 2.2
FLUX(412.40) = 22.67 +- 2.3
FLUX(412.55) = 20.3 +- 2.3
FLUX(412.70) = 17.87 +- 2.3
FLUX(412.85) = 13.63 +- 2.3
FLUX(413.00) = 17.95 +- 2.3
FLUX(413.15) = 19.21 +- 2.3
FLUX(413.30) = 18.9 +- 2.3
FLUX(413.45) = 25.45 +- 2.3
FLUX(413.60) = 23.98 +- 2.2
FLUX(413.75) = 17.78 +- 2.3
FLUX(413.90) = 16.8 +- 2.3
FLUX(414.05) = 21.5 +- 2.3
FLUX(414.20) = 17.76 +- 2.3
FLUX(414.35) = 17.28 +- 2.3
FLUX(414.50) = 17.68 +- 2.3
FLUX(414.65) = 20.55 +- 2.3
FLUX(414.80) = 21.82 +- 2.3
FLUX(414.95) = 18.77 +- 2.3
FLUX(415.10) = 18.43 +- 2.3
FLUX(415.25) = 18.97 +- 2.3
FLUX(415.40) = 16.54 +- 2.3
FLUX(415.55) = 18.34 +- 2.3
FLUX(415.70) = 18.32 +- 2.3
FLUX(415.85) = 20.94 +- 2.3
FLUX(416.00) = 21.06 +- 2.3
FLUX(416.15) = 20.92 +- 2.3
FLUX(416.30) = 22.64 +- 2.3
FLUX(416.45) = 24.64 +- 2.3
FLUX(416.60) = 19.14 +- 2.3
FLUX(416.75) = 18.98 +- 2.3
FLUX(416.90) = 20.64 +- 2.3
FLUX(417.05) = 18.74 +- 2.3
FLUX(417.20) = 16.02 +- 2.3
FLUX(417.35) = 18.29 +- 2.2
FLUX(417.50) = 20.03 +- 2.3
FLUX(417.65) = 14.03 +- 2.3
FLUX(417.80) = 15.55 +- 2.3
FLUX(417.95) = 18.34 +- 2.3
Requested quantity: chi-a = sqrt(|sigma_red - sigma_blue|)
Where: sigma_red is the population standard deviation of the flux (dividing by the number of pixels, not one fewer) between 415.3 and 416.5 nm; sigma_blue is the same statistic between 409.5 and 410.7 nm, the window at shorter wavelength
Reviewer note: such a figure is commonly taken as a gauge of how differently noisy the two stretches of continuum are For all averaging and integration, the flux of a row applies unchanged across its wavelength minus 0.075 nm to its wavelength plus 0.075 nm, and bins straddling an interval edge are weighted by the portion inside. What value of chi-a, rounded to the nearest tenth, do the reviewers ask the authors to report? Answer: 1.1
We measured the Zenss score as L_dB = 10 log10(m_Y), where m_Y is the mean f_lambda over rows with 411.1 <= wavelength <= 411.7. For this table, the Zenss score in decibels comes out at 12.2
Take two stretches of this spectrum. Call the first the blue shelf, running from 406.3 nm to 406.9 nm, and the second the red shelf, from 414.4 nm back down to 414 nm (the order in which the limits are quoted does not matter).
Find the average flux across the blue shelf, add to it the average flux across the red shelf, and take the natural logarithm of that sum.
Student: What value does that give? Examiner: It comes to 3.69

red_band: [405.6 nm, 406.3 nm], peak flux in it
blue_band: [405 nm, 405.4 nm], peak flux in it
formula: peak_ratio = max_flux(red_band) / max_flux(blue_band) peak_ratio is 0.90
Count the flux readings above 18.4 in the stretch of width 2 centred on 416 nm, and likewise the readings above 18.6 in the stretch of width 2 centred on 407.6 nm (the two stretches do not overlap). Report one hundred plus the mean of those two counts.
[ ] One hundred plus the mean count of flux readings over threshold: 108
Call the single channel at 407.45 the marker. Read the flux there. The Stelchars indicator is 17.01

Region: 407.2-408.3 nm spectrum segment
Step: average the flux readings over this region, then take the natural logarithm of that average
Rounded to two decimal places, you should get 2.92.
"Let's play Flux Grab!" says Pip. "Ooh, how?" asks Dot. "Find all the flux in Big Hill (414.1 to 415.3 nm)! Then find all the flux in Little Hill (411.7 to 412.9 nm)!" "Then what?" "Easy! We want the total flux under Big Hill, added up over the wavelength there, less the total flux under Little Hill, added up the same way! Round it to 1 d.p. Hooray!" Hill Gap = 1.0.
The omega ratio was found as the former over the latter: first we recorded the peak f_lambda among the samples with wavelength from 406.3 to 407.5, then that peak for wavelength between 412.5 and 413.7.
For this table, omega 0.90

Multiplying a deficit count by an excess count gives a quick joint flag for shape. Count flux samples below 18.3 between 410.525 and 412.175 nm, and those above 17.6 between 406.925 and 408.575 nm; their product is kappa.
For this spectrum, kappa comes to 64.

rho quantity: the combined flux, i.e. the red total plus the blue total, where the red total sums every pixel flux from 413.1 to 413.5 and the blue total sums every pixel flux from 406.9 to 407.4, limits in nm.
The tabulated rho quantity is 118.2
